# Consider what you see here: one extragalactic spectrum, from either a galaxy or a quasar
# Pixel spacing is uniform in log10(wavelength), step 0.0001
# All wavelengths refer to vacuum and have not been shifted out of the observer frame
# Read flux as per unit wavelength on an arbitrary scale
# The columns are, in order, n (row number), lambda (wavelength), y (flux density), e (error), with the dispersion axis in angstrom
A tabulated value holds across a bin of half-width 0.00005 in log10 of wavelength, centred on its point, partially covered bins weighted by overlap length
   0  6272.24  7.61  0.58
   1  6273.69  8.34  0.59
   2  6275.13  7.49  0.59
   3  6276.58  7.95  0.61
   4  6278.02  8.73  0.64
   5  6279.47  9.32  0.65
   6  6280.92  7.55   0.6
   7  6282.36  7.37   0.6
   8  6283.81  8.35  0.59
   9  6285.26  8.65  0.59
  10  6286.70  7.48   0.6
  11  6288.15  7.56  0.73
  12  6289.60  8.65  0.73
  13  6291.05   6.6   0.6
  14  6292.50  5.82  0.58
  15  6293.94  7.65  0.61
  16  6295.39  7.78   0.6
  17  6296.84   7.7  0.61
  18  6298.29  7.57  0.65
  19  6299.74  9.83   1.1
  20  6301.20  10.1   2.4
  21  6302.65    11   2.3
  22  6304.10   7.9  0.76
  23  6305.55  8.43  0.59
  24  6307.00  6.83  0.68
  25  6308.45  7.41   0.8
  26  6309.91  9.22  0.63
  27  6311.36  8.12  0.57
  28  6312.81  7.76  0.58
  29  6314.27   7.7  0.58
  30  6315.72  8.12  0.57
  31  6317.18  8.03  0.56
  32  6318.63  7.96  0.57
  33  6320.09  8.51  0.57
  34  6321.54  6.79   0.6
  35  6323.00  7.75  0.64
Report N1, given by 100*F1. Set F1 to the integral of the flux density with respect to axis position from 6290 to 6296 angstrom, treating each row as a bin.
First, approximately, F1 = 42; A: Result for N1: 4227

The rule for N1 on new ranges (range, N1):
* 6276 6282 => 5005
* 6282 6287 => 4024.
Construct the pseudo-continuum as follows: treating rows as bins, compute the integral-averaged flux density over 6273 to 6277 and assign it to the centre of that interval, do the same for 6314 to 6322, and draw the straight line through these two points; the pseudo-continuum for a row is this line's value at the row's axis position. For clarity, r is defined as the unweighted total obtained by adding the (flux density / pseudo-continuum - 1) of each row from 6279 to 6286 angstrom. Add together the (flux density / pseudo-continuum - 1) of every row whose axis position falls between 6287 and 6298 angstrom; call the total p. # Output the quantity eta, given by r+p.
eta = -0.25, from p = -0.5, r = 0.21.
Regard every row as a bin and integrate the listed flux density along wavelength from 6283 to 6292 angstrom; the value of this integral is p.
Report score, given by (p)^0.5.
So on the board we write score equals 8.39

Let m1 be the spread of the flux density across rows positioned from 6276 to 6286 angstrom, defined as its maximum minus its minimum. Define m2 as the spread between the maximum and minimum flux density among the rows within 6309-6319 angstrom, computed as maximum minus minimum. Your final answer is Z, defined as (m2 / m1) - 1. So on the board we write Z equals -0.2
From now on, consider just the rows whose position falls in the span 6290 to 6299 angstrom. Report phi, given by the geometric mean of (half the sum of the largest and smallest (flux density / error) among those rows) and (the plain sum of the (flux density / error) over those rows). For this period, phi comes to 29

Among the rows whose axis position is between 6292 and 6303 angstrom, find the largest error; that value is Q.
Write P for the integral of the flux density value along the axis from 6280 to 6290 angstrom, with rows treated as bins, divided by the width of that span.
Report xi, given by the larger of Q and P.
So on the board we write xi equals 7.95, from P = 7.9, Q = 2.40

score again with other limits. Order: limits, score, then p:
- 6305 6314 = 8.45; 71.4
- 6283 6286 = 5.04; 25.4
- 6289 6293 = 5.30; 28.1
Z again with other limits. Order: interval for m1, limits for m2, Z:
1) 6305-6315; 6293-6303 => 0.4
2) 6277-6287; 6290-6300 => 1.1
